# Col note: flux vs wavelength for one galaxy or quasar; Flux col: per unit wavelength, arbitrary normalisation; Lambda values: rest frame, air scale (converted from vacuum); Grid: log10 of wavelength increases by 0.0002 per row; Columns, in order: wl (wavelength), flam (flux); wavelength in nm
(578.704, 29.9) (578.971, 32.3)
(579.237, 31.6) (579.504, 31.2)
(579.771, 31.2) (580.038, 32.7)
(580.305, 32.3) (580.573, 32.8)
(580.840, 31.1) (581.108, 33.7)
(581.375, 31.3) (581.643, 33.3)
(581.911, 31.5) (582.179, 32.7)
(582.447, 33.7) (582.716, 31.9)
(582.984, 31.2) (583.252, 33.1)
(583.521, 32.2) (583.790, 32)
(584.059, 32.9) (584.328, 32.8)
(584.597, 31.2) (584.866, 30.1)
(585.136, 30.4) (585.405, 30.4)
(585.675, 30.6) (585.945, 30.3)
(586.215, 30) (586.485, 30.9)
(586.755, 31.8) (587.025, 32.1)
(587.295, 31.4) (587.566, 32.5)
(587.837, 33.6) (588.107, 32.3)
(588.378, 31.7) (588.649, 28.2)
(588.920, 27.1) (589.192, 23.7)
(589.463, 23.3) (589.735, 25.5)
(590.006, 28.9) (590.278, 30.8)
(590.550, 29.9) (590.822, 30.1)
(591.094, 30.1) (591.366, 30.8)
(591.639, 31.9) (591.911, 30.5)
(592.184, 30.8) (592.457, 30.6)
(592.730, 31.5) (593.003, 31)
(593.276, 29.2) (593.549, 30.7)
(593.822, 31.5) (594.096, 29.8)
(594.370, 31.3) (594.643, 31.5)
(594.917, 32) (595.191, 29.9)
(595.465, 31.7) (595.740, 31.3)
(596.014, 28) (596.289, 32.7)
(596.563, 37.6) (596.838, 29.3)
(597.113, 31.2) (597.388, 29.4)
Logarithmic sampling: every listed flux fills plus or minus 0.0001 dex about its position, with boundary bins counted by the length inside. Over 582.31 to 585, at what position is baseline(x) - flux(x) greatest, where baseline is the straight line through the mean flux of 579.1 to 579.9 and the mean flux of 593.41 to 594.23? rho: 584.866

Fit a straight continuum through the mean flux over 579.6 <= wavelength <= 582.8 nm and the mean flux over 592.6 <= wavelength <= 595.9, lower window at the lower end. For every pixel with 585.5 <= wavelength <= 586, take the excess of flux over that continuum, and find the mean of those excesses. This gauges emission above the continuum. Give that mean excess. -1.4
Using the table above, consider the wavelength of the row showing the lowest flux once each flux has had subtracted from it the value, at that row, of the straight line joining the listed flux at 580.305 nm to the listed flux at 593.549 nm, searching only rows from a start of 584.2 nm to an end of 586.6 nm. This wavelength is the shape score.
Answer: 584.866 nm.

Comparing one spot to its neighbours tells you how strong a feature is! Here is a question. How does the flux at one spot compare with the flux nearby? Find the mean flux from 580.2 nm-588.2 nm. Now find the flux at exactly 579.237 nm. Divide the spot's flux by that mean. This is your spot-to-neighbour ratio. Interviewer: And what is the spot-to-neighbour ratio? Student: 0.99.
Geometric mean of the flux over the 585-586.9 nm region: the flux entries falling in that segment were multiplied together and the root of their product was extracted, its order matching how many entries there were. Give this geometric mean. 30.6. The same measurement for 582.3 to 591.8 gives 30.4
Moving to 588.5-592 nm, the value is 28.4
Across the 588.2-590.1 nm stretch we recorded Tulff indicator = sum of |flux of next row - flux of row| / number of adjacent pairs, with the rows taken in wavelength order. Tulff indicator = 2.3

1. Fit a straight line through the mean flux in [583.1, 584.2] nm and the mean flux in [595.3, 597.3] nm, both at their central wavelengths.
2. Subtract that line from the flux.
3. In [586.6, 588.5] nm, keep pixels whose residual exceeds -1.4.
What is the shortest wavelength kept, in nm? 586.755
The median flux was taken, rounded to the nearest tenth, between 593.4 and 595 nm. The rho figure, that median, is 31.4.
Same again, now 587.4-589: 32.0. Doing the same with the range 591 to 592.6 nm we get 30.7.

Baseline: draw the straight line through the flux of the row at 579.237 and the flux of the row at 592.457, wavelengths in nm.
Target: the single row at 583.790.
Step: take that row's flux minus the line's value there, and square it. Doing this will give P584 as 0.6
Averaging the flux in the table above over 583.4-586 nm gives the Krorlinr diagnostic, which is 31.3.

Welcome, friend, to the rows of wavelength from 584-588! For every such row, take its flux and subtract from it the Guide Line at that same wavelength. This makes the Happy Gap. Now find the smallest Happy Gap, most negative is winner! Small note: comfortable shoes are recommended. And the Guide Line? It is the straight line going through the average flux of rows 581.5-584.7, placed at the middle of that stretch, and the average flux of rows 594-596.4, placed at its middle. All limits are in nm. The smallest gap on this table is -2.1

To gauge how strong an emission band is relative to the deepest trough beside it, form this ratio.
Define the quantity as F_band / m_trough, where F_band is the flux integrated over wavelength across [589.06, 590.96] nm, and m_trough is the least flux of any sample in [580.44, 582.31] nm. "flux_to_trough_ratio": 1.68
